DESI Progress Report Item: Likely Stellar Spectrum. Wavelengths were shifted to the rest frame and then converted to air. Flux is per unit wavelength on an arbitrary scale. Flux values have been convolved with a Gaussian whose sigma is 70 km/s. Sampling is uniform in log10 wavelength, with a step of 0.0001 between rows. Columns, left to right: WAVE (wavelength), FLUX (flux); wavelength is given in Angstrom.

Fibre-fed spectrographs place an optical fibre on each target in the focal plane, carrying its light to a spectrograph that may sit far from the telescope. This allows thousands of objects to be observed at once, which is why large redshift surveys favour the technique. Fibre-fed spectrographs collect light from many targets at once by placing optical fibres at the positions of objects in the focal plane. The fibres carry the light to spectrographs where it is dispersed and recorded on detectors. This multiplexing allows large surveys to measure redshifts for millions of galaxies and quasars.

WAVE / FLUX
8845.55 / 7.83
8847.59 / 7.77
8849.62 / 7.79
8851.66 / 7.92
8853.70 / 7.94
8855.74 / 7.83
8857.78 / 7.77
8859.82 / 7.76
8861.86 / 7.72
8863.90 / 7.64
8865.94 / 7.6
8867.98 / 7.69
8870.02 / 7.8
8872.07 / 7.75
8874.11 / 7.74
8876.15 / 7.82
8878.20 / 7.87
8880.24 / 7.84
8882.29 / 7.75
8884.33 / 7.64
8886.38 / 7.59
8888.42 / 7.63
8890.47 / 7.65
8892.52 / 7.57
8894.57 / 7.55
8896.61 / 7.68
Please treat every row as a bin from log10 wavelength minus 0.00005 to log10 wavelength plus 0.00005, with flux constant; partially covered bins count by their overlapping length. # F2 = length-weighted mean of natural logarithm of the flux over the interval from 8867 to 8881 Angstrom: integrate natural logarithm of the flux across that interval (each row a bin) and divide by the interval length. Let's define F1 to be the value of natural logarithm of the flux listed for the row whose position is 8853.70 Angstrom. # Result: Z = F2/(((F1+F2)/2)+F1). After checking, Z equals 0.496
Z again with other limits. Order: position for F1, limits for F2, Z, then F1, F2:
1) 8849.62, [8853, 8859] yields 0.501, 2.053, 2.058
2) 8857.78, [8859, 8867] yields 0.498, 2.050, 2.039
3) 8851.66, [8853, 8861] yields 0.498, 2.069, 2.056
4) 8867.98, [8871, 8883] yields 0.502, 2.040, 2.052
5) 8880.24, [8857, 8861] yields 0.498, 2.059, 2.049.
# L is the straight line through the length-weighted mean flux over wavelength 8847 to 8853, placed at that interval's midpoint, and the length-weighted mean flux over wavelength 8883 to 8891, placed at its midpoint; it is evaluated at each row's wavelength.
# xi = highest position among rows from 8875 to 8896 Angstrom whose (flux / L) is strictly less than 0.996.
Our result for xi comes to 8894.57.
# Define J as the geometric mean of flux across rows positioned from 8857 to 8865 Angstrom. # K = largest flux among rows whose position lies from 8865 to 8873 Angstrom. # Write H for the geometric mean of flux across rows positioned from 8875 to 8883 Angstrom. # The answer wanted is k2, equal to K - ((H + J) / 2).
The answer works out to 0.03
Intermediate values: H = 7.82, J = 7.72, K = 7.8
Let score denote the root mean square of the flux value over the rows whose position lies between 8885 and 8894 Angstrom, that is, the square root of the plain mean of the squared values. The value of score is 7.61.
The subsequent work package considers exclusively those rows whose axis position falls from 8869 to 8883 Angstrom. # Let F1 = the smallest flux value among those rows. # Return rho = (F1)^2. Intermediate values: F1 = 7.74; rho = 59.9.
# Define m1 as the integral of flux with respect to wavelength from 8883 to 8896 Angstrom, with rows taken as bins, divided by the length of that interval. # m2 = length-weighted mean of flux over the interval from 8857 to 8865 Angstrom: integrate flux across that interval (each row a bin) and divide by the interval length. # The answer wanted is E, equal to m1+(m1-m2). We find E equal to 7.5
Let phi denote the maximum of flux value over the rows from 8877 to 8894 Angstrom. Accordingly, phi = 7.87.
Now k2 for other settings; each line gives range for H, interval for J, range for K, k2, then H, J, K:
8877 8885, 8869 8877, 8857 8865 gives -0.01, 7.77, 7.78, 7.77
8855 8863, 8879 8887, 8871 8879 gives 0.13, 7.77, 7.70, 7.87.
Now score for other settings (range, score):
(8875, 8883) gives 7.82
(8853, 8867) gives 7.75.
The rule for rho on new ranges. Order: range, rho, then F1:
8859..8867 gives 57.8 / 7.6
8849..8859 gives 60.4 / 7.77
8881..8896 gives 57.0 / 7.55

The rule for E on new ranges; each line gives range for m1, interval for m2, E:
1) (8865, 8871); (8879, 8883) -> 7.6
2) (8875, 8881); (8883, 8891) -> 8.1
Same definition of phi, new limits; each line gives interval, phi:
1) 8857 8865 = 7.77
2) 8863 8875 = 7.8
